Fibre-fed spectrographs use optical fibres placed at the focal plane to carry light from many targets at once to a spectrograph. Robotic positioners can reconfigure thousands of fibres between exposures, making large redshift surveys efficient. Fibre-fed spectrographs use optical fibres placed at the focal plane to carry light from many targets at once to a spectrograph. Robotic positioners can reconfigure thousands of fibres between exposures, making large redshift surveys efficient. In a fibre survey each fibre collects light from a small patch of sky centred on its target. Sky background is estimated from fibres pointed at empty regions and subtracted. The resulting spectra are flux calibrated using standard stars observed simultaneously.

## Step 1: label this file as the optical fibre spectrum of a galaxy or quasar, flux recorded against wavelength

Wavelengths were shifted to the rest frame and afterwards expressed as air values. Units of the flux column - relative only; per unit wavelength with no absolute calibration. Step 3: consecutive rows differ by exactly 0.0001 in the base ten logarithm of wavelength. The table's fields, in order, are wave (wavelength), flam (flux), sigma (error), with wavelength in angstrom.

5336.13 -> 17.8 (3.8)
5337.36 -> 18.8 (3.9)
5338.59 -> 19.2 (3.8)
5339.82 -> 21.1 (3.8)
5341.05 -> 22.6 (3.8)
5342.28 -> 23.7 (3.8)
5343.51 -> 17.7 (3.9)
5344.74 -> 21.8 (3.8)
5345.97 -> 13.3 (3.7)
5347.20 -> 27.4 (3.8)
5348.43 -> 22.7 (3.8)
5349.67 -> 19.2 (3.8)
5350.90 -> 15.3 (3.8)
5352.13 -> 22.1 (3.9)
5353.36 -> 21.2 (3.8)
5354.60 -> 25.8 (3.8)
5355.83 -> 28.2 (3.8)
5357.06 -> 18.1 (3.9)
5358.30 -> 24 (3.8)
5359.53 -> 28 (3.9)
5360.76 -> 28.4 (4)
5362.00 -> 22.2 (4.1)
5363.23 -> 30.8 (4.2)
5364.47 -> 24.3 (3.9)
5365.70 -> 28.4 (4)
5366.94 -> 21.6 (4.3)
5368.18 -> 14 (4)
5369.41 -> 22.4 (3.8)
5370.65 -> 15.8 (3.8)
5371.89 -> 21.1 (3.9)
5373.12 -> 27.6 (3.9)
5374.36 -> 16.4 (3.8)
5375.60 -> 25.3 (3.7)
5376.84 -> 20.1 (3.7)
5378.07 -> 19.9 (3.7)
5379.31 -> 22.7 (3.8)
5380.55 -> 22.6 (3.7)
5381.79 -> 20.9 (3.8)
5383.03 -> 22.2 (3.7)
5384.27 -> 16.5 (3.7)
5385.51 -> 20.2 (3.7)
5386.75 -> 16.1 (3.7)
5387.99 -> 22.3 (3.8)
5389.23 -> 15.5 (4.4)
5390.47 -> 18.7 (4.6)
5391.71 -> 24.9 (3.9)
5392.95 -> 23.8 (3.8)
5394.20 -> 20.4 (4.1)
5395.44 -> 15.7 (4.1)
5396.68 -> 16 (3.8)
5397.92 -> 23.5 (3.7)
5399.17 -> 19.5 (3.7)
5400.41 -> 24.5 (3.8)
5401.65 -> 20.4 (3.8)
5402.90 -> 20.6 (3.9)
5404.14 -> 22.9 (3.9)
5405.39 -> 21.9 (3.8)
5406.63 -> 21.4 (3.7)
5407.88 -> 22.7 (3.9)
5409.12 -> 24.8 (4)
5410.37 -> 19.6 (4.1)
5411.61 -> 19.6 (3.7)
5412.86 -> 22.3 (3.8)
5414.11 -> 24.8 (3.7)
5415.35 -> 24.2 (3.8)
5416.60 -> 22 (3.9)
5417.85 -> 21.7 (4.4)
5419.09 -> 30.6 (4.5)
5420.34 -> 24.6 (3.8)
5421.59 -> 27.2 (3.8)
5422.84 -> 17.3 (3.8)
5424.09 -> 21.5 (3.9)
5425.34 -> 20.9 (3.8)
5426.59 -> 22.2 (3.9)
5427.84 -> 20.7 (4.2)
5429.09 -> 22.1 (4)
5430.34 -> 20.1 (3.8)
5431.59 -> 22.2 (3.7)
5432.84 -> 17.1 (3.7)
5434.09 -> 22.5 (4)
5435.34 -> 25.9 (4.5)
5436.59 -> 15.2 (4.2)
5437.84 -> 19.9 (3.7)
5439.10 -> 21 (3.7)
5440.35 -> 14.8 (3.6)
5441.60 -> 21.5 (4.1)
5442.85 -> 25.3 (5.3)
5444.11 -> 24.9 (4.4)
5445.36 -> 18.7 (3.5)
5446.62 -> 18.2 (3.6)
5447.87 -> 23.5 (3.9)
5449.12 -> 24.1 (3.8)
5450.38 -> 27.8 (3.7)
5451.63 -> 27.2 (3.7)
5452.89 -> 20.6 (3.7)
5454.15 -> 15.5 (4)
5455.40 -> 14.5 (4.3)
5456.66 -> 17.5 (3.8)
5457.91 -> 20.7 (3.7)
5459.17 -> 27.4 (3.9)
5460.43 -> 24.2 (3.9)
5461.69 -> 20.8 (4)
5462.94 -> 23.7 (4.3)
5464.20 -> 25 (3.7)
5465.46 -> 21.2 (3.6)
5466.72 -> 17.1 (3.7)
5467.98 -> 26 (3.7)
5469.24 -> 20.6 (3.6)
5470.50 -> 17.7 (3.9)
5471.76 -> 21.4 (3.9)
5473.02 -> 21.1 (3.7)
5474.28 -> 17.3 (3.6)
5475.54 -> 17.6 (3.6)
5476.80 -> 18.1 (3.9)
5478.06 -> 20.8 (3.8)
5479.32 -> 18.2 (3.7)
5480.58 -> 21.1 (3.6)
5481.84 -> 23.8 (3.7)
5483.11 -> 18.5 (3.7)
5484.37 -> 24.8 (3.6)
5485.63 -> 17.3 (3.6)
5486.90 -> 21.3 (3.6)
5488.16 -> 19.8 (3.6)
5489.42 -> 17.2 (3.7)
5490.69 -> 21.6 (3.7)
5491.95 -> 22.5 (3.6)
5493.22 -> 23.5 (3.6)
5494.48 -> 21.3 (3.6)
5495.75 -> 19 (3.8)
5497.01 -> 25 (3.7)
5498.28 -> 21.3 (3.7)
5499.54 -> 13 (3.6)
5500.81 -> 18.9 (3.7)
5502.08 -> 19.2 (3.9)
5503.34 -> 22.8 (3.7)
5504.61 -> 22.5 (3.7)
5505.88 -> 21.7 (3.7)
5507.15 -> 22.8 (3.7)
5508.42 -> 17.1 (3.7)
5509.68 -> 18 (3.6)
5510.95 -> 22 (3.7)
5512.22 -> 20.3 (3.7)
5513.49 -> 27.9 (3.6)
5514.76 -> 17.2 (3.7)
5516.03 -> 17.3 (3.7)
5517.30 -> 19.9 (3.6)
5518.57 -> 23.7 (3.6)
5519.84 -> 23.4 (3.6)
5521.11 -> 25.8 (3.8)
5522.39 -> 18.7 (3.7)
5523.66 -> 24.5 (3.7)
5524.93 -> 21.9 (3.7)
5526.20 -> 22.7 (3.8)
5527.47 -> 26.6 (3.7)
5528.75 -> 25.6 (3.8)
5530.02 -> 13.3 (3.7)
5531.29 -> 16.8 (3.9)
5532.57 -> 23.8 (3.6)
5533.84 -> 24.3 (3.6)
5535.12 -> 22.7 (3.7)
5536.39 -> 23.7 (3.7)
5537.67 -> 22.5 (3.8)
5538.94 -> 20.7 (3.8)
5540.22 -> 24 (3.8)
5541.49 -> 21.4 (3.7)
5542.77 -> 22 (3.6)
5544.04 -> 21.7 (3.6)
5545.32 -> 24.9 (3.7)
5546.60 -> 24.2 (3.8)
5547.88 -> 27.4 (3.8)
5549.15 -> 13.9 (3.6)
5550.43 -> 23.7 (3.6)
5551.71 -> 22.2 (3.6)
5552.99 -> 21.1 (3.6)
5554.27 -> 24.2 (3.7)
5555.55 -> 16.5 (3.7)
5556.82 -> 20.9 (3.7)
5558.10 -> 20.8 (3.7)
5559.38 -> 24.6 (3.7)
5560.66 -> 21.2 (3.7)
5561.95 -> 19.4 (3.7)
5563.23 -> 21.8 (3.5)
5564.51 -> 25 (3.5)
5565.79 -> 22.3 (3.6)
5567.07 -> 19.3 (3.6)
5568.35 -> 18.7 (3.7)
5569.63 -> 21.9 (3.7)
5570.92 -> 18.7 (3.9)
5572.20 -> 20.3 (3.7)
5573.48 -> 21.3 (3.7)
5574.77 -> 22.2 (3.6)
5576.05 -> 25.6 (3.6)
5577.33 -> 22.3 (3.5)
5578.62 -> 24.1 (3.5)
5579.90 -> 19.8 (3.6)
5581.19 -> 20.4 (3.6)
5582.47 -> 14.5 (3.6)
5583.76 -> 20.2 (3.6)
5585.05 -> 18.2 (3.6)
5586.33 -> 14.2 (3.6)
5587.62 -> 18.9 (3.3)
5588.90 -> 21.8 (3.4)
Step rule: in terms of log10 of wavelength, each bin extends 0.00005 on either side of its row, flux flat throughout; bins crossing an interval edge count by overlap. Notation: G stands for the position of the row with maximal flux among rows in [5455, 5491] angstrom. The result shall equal 5459.17 angstrom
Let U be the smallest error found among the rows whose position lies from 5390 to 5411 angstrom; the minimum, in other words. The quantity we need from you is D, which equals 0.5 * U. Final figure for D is 1.85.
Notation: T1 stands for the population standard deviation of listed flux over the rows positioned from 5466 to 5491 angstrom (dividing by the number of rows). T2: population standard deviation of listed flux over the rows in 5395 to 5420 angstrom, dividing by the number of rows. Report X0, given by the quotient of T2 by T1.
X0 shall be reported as 1.2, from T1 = 2.59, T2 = 3.2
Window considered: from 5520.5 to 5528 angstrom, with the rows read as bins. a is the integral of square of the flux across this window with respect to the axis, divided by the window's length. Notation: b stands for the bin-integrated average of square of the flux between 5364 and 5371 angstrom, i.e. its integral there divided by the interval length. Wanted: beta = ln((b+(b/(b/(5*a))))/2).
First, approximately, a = 550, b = 474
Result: 7.39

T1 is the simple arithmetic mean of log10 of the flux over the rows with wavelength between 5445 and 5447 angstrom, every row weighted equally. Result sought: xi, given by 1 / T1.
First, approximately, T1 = 1.27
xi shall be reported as 0.79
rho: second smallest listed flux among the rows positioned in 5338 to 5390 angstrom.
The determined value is 14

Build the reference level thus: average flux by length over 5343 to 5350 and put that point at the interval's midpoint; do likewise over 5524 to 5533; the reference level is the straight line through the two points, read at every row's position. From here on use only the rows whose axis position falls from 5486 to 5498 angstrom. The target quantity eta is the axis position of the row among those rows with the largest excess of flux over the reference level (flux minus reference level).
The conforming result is 5497.01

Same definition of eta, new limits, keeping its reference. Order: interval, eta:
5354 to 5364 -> 5363.23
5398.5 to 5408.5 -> 5400.41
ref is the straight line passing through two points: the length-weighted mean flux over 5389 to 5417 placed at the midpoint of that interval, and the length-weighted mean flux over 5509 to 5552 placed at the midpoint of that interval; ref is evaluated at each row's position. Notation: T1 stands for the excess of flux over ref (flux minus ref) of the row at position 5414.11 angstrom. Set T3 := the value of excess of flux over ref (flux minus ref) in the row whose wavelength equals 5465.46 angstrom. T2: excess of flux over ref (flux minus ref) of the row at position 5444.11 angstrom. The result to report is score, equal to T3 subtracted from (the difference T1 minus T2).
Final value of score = 1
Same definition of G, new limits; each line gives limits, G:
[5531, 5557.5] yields 5547.88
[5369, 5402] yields 5373.12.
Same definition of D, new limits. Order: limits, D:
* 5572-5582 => 1.75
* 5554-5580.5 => 1.75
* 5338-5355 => 1.85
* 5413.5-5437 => 1.85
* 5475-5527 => 1.80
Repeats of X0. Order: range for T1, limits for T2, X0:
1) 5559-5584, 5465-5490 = 1.0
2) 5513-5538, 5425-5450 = 0.8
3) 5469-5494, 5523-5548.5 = 1.3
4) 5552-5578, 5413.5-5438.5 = 1.5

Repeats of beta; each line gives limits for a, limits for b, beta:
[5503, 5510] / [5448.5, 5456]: 7.21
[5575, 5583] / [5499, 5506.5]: 7.22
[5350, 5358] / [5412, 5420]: 7.33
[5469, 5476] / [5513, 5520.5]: 7.07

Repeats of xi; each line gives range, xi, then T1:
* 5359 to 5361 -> 0.69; 1.45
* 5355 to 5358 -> 0.74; 1.35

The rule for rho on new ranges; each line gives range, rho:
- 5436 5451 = 15.2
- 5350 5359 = 18.1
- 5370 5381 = 16.4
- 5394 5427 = 16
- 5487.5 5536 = 13.3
